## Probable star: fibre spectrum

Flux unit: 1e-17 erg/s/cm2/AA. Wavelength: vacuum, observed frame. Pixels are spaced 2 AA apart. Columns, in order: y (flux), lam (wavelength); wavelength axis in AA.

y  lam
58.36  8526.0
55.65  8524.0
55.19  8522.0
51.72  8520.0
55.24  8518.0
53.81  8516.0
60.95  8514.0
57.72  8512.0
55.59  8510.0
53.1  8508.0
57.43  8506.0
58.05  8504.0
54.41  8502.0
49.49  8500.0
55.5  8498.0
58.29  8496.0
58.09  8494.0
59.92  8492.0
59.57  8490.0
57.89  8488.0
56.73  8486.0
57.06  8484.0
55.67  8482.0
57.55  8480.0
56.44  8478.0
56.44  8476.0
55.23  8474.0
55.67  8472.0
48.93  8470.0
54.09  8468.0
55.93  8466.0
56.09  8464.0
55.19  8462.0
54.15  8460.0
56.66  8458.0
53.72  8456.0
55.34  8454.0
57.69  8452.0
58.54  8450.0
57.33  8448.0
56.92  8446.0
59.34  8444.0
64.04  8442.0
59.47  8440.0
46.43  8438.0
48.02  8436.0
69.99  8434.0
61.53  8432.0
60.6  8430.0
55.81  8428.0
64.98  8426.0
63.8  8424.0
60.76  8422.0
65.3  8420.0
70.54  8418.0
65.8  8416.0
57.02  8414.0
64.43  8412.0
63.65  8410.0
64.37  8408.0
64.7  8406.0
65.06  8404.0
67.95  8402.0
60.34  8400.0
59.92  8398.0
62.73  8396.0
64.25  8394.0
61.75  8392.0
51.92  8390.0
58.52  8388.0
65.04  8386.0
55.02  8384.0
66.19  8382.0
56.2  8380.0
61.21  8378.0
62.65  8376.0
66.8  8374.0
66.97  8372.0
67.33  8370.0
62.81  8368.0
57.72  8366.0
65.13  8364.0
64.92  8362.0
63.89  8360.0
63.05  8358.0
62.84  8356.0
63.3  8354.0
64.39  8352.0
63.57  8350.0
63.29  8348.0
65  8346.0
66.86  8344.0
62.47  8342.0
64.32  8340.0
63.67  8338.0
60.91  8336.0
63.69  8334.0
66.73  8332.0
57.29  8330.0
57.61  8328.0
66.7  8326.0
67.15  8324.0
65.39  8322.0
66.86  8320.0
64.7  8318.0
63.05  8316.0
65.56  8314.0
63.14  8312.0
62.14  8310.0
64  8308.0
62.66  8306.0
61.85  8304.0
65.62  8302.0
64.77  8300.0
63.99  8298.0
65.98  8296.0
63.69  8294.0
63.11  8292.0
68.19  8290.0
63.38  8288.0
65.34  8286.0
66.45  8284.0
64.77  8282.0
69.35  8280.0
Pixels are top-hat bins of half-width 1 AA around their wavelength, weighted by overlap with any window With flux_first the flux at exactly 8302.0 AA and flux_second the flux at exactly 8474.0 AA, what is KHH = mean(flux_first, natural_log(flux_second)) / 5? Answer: 6.96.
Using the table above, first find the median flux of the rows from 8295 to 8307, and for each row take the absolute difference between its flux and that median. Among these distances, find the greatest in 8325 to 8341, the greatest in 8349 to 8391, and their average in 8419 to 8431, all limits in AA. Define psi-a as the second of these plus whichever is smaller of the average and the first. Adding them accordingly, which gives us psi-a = 15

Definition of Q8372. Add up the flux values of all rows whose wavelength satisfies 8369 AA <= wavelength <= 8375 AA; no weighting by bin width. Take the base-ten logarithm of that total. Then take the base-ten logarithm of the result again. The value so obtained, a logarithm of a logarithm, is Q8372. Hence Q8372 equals 0.362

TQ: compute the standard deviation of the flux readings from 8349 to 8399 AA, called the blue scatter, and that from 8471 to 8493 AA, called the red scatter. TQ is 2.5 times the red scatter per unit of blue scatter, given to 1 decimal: 1.0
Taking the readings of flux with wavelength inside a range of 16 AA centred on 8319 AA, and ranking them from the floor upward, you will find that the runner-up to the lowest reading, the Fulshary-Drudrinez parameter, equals 63.14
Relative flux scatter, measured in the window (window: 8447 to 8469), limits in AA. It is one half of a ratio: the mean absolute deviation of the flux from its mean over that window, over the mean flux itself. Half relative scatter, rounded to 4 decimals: 0.0113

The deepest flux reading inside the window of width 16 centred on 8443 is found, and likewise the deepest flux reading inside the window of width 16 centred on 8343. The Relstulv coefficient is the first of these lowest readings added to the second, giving 107.3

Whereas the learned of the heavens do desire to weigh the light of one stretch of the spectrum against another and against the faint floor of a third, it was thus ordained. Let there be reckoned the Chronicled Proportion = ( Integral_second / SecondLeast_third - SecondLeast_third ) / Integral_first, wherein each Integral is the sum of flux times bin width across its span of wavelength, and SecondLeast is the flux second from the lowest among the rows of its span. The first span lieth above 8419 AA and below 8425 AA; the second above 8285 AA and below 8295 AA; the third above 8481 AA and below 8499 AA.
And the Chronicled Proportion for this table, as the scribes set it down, -0.12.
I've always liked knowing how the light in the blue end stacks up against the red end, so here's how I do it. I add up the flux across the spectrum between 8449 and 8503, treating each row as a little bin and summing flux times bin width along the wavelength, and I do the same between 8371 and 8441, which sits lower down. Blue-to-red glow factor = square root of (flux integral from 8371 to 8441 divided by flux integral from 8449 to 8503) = 1.20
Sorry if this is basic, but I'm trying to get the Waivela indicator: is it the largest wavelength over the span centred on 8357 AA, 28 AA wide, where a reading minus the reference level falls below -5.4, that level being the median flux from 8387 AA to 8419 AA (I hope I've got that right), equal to 8366.0 AA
